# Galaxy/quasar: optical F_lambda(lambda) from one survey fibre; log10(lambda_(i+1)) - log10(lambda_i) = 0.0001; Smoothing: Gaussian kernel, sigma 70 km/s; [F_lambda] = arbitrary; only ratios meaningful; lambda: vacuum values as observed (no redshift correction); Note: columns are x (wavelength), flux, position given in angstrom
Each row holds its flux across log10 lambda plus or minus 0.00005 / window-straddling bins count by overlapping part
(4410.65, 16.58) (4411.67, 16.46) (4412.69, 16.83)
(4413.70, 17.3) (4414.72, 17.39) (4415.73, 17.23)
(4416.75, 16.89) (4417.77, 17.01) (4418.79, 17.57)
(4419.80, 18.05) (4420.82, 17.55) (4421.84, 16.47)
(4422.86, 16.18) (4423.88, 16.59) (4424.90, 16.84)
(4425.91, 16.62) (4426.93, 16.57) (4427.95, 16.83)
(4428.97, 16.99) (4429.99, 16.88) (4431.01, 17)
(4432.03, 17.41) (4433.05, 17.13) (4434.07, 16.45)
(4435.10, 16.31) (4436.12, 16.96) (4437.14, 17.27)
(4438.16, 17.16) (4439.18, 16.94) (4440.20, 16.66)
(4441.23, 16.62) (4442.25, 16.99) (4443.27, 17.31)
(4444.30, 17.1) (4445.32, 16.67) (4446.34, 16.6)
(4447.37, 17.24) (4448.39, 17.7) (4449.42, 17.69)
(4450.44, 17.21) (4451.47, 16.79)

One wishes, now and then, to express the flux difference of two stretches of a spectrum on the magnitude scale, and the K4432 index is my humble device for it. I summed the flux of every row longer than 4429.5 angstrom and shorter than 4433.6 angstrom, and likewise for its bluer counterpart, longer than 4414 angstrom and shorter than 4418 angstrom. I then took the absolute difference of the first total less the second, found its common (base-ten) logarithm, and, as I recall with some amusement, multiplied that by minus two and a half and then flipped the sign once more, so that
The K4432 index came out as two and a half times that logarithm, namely -2.5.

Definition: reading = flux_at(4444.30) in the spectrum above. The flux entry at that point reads 17.1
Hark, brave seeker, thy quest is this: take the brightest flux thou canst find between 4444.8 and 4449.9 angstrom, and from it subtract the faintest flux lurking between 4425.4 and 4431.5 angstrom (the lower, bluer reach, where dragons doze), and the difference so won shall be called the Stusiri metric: 1.1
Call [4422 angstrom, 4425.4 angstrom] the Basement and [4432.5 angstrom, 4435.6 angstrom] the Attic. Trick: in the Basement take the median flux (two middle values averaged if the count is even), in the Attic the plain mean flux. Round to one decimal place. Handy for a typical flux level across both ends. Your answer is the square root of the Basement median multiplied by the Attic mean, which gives 16.6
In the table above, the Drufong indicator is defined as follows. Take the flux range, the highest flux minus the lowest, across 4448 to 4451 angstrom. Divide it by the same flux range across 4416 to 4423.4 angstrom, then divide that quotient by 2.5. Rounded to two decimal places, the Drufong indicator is 0.10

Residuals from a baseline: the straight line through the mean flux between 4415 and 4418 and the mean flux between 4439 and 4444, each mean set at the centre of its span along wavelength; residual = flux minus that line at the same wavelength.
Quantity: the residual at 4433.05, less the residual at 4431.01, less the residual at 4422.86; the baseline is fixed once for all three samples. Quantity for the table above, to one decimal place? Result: 1.0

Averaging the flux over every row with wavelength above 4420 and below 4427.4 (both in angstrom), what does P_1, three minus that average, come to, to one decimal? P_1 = -13.7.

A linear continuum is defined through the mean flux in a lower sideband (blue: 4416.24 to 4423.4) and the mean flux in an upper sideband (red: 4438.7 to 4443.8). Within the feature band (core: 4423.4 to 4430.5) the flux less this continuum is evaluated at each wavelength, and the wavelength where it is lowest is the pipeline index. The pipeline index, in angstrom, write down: 4423.88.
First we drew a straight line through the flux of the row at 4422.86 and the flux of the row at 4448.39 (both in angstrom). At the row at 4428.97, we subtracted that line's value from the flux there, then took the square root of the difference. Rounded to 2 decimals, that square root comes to 0.67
